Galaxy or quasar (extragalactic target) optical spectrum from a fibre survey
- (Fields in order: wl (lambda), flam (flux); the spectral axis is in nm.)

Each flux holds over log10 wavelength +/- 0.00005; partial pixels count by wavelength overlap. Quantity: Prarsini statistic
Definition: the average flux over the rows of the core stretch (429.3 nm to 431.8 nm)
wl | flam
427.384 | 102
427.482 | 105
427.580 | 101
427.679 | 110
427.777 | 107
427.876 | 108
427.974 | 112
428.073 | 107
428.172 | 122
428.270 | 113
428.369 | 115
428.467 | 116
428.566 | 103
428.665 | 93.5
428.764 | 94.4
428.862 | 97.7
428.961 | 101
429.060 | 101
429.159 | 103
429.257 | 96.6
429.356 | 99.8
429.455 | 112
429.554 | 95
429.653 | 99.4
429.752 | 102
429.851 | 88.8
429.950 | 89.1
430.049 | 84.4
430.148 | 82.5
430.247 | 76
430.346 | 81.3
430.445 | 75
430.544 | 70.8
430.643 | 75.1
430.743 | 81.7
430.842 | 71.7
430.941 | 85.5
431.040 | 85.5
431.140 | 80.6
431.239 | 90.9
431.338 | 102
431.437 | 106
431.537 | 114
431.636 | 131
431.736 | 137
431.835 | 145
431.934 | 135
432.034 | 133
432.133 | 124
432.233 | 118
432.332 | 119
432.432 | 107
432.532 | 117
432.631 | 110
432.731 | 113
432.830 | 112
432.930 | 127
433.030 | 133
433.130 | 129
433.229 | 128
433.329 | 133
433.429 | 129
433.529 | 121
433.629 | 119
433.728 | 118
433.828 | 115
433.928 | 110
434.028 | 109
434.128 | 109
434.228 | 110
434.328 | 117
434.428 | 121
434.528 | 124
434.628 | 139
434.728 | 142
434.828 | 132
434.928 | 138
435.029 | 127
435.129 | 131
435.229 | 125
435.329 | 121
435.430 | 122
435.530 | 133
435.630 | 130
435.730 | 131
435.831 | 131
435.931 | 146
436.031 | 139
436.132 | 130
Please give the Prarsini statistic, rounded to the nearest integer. 93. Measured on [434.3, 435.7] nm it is 129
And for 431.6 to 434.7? 122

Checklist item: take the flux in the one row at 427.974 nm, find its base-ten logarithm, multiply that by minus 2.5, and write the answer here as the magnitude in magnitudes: -5.1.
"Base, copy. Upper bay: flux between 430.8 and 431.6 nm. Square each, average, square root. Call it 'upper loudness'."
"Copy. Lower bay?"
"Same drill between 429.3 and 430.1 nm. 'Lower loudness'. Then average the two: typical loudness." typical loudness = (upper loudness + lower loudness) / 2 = 95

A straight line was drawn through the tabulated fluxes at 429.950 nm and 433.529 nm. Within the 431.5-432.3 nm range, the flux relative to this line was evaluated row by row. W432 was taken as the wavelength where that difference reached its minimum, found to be 432.233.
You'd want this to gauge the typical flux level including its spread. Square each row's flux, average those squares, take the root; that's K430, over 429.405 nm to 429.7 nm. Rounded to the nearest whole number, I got 102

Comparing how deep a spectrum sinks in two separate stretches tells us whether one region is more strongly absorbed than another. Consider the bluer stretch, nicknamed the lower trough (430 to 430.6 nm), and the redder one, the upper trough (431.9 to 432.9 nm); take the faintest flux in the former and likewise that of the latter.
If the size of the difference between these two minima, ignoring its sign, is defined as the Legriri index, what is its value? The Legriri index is 36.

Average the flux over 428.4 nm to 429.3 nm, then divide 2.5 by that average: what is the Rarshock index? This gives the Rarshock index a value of 0.025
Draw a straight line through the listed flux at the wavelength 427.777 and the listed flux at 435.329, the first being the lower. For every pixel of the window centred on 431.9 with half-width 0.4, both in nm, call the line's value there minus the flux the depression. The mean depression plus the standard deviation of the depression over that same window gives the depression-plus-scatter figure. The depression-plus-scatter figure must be -5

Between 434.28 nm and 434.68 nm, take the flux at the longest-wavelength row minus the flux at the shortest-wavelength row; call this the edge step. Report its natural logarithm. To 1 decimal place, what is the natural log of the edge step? 3.1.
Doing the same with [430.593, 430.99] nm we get 2.3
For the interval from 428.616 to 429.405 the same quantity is 1.8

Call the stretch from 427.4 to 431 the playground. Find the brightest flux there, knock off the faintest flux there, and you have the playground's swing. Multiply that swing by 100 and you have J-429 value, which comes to 5120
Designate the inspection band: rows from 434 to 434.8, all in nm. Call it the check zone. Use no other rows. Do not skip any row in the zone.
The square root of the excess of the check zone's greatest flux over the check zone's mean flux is 4.5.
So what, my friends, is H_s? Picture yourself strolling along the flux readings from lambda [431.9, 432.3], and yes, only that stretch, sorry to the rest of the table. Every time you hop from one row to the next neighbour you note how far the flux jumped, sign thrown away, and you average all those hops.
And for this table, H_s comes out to 5.7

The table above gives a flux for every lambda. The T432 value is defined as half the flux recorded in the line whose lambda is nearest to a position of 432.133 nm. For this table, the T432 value 62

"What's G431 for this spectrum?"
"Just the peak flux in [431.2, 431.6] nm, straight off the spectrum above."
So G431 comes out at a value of 114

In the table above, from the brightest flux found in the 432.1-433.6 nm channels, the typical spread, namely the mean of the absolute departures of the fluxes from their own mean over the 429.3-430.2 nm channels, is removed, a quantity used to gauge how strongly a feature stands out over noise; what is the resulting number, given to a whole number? 125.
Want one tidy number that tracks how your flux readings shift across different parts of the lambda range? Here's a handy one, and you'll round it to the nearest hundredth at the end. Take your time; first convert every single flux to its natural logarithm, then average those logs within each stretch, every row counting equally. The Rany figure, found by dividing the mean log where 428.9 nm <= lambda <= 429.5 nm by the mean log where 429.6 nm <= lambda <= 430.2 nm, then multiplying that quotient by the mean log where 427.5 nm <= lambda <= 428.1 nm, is 4.80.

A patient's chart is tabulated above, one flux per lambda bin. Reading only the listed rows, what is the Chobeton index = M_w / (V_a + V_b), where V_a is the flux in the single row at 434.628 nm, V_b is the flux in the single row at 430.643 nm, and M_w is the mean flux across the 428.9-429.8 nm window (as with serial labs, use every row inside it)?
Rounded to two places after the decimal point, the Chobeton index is 0.47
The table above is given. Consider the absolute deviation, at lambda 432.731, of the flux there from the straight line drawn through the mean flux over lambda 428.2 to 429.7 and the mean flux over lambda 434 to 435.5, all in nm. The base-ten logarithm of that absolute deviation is 0.6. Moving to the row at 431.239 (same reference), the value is 1.3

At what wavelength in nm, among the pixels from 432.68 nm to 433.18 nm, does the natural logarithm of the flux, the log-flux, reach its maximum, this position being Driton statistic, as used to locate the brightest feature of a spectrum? 433.030 nm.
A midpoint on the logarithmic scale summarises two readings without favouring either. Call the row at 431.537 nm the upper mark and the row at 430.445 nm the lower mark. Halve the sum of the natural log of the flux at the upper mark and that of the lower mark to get 4.53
